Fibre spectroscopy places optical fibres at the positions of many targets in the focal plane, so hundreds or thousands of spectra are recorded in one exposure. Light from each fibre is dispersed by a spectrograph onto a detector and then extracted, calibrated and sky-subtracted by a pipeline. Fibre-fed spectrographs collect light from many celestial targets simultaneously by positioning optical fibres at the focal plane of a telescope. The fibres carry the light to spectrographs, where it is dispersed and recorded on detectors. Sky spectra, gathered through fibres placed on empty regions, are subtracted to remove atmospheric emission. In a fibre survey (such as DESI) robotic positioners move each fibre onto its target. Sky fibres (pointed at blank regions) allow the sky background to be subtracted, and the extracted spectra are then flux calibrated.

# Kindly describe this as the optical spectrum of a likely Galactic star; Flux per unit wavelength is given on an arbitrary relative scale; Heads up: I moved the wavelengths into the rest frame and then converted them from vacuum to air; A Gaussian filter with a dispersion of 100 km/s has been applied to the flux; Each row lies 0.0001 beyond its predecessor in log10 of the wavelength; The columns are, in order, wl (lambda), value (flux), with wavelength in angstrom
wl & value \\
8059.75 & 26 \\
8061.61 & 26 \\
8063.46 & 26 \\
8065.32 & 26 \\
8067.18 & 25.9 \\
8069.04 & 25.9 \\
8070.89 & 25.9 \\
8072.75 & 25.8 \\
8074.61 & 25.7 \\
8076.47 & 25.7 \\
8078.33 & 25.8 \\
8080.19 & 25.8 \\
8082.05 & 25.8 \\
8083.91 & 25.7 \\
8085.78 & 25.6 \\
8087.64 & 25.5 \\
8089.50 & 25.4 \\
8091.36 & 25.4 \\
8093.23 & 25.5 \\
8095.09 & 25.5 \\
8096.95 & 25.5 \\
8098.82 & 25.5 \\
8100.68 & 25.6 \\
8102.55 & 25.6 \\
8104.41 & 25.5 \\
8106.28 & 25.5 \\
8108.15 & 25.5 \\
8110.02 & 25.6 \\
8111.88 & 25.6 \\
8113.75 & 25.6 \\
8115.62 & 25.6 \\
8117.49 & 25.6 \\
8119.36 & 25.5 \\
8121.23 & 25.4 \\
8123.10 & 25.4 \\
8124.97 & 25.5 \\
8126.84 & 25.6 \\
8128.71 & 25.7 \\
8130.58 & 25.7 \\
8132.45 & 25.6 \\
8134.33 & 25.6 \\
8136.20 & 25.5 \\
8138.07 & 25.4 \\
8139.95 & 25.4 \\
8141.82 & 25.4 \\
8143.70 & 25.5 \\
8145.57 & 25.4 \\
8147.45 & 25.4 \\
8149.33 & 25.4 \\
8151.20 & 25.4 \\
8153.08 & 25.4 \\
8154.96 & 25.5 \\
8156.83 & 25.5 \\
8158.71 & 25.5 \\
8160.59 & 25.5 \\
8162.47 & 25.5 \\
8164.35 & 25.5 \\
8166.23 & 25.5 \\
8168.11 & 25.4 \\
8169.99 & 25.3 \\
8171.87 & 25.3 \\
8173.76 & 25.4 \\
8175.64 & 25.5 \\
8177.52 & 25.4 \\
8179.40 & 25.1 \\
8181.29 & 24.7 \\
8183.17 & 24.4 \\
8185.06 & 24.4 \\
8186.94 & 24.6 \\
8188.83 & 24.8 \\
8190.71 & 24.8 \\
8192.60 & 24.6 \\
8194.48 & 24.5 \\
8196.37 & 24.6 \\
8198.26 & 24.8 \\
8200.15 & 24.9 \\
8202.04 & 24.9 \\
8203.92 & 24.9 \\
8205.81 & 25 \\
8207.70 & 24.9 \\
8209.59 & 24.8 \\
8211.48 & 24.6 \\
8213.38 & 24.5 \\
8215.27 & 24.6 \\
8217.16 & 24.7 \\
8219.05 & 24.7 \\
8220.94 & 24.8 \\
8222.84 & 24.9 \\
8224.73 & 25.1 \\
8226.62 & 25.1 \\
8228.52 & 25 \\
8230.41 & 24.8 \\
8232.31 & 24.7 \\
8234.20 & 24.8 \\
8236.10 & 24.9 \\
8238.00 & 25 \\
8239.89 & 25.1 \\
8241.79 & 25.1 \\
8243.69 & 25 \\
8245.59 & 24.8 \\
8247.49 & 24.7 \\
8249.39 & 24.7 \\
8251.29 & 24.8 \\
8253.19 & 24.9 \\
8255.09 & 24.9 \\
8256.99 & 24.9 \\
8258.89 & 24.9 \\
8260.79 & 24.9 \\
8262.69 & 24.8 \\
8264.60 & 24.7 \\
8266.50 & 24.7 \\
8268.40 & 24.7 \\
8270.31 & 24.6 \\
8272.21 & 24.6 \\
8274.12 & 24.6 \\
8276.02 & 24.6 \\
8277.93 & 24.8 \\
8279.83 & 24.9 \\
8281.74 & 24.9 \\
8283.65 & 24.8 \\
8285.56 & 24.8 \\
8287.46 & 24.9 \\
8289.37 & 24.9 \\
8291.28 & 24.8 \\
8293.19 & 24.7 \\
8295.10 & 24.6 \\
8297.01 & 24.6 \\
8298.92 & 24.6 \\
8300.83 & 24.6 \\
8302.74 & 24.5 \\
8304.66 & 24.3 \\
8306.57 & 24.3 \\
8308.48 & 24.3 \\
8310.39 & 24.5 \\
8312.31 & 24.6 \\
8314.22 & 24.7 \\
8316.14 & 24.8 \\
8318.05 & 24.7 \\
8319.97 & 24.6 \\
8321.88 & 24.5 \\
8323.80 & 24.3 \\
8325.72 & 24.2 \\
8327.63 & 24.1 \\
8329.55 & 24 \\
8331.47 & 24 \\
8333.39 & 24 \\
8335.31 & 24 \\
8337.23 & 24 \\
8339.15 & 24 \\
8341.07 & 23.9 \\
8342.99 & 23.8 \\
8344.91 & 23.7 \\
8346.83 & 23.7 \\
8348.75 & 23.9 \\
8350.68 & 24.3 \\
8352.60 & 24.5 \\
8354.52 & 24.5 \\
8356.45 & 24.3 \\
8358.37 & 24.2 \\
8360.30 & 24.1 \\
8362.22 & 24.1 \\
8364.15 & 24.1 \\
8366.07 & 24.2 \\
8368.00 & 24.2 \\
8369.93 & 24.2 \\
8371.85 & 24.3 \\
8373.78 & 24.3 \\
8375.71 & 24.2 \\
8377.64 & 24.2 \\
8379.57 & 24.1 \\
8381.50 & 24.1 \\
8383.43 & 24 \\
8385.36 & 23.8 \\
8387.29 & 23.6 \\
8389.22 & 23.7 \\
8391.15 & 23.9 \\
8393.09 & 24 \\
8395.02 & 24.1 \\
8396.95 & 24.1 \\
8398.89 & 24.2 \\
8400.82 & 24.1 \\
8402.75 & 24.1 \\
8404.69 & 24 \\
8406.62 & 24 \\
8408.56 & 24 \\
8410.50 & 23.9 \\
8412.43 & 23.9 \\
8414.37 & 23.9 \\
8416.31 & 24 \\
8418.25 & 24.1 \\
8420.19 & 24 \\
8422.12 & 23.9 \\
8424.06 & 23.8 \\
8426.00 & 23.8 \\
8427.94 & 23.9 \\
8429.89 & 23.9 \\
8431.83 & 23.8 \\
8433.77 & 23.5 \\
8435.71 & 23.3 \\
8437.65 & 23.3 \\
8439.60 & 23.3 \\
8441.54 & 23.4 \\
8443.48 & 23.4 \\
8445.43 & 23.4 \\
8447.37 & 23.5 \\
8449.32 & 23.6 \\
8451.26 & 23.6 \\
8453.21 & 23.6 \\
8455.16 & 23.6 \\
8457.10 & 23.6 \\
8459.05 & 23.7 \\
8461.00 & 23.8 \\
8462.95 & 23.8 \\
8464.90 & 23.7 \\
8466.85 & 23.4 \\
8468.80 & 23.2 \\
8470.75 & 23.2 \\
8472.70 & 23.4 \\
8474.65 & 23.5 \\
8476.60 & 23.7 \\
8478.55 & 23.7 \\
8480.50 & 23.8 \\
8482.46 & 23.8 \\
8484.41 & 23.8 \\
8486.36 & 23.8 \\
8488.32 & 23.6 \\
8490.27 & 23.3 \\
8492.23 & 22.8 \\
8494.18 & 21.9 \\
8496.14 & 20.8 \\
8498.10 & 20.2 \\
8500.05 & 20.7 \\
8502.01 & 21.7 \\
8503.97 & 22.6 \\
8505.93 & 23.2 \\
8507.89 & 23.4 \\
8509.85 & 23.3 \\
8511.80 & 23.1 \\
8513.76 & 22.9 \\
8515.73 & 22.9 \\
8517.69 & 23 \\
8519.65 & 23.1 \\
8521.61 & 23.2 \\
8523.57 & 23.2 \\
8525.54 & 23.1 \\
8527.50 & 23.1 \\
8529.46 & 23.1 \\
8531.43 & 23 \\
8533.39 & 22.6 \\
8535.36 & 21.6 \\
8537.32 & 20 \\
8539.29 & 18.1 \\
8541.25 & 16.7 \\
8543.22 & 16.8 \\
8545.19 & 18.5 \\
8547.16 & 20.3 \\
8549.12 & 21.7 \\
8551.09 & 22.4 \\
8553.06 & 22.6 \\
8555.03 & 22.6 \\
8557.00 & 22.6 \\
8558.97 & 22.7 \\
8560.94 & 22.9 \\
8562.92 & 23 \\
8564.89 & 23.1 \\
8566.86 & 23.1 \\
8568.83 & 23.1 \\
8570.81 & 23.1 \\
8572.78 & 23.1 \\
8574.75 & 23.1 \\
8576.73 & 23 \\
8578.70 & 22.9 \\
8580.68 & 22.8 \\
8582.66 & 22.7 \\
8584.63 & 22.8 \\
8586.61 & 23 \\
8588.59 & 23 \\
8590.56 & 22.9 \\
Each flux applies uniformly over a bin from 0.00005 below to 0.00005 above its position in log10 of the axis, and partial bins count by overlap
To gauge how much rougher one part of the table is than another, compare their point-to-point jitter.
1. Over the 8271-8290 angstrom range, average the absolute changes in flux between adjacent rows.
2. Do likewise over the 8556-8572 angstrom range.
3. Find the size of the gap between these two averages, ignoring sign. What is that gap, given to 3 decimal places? 0.016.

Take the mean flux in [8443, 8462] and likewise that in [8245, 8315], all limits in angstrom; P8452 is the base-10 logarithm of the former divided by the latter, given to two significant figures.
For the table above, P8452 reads -0.020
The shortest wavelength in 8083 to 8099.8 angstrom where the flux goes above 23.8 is 8083.91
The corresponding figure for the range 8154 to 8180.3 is 8154.96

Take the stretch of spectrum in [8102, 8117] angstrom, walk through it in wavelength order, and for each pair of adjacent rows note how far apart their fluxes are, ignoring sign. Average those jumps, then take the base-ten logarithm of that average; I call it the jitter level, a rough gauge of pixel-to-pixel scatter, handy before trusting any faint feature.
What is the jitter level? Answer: -1.5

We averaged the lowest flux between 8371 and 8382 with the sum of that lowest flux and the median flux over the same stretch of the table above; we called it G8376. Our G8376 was 36.2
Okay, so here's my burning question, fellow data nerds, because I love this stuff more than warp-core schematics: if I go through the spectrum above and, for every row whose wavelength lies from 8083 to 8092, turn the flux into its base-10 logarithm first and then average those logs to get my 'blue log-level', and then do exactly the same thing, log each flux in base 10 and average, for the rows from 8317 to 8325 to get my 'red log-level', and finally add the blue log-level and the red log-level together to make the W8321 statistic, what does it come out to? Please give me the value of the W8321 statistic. 2.796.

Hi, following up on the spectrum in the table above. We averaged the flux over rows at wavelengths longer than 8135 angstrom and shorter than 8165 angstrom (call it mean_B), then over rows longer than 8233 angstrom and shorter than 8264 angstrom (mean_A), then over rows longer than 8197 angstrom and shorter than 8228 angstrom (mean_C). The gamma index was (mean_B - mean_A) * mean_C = 14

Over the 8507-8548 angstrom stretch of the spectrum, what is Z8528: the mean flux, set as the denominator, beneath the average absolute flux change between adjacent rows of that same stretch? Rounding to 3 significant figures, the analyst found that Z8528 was 0.0252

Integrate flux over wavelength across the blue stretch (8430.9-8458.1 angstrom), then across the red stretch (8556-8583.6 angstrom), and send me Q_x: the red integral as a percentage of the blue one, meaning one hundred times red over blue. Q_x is 99.1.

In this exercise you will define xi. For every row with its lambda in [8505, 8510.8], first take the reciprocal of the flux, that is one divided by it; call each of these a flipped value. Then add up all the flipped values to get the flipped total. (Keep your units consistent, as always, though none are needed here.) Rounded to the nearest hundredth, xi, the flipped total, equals 0.13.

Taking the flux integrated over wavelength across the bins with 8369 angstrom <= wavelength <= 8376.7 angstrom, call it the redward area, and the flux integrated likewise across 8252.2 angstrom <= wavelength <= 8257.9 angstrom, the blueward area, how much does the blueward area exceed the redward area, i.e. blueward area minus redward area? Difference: -45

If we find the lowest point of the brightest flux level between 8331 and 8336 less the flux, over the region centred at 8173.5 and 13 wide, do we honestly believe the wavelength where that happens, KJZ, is 8175.64 angstrom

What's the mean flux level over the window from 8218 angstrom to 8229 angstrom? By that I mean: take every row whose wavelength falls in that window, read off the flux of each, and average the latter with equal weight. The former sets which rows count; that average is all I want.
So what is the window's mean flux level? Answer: 24.9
